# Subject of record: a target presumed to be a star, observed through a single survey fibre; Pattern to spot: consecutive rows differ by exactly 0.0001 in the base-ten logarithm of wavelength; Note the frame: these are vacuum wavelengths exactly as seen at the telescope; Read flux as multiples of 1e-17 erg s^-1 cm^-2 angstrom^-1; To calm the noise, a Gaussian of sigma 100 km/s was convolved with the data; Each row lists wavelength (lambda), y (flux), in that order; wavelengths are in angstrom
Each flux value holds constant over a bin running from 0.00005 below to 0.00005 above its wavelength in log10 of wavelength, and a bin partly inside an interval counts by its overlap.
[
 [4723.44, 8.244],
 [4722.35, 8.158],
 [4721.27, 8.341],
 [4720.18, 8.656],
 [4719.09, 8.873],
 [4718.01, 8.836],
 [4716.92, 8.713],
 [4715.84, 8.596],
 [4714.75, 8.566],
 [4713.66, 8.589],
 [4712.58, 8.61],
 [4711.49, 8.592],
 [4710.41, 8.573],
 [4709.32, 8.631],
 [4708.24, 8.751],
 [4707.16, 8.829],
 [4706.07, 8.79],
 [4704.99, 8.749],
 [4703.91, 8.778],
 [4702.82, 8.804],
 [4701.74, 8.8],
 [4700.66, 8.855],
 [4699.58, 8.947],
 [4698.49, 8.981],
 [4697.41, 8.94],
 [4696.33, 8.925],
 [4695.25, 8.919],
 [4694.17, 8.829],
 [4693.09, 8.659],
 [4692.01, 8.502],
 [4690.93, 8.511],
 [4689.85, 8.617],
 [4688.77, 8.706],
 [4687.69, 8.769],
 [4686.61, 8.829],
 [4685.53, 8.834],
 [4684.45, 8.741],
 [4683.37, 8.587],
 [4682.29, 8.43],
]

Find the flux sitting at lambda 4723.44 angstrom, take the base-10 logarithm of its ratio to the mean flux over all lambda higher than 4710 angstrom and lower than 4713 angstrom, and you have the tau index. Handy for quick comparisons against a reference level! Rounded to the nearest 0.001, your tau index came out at -0.018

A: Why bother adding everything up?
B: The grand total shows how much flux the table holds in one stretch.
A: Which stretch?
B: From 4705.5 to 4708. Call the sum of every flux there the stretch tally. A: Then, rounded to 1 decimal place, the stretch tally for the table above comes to 17.6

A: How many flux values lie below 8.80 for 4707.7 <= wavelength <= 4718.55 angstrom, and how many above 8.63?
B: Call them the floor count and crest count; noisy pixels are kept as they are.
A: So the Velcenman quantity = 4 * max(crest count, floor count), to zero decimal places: 36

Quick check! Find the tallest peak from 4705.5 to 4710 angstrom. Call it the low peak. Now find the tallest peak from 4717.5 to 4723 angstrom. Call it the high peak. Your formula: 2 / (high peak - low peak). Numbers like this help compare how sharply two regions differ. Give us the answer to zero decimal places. 45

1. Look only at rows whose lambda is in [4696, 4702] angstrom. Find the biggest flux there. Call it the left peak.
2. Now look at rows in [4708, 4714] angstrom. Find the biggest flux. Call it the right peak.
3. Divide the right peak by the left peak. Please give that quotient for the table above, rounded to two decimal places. 0.97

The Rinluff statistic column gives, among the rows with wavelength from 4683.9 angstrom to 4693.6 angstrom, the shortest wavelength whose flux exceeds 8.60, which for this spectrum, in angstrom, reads 4684.45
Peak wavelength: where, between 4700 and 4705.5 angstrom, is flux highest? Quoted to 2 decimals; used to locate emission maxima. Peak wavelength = 4700.66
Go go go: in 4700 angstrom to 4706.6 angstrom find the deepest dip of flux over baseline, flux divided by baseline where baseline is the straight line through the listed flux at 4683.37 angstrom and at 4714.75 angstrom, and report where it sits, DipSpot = 4704.99 angstrom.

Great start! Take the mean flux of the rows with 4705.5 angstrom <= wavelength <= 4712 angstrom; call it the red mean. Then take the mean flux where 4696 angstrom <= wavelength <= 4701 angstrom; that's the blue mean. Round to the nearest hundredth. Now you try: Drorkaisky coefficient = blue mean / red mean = 1.03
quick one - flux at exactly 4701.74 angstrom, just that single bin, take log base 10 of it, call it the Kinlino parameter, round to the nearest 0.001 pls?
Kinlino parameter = 0.944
